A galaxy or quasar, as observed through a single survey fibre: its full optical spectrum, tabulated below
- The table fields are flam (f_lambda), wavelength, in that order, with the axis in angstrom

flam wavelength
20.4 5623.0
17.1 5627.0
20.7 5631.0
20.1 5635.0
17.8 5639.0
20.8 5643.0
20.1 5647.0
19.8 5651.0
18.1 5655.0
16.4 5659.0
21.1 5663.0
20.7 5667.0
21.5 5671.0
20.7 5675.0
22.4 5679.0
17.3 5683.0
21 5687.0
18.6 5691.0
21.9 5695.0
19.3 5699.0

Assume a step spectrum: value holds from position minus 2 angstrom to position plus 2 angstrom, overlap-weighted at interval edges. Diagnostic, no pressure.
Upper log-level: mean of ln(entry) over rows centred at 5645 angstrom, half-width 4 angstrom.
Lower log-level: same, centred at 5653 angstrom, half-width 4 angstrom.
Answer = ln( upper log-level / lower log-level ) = 0.026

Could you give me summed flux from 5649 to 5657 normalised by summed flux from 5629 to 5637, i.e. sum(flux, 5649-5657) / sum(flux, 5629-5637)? 0.93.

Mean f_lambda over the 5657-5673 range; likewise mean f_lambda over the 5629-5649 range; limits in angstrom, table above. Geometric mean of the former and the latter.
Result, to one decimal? 19.9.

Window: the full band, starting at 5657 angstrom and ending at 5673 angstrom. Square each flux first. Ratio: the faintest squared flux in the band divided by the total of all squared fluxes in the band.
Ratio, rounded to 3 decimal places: 0.168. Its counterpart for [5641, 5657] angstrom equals 0.211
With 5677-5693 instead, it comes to 0.188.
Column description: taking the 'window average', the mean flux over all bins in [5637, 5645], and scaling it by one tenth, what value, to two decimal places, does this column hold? 1.93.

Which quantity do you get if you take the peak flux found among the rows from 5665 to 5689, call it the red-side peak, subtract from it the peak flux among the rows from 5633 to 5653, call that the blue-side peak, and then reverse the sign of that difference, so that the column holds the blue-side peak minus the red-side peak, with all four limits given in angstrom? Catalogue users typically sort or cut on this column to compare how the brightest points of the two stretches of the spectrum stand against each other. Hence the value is -1.6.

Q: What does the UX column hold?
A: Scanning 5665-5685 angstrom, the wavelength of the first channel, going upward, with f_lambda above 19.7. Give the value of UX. 5667.0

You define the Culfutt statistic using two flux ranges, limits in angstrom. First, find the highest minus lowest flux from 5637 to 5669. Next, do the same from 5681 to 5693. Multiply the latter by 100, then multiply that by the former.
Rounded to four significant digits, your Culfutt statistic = 1739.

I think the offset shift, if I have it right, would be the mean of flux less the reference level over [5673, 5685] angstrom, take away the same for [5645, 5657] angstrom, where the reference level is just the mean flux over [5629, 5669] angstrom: 0.8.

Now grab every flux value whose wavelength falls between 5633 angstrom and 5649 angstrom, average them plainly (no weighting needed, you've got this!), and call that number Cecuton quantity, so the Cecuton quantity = 19.70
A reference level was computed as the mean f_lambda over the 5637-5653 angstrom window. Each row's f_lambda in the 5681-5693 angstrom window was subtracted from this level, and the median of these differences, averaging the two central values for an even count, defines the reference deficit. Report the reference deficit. 1.0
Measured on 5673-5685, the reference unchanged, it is -1.1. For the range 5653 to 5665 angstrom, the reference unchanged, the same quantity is 1.5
